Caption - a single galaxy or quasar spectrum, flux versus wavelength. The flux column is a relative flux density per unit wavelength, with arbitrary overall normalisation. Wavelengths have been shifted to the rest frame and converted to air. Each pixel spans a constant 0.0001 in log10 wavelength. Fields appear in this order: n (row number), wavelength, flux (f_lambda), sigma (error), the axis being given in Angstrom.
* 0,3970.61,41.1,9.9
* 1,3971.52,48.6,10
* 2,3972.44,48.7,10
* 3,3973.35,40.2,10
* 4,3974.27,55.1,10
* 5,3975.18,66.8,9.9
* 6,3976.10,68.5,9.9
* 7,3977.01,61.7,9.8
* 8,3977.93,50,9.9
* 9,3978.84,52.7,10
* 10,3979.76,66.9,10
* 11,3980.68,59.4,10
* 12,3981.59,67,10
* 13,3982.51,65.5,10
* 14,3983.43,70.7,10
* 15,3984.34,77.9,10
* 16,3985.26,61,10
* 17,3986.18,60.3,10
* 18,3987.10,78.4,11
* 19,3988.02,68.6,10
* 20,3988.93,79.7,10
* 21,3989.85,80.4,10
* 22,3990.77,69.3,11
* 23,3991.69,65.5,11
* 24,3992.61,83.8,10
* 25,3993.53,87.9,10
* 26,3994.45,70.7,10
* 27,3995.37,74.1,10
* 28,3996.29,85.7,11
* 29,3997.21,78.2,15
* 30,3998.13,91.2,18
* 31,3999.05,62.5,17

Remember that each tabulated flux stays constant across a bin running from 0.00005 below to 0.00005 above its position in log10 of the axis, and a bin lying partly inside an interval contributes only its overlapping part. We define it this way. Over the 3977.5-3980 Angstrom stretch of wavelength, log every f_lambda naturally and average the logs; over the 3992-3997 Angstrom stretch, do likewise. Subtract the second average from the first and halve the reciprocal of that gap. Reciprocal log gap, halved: -1.4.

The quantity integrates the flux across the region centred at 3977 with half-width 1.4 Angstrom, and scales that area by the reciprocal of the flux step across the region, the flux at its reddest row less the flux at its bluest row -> -9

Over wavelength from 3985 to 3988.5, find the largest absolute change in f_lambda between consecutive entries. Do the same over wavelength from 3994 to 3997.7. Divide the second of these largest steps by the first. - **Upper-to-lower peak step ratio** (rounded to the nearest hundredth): 0.64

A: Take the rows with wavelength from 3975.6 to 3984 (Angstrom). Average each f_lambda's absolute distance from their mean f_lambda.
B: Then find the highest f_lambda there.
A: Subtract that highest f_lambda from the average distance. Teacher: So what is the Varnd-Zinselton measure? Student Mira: -65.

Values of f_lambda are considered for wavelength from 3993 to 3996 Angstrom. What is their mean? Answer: 78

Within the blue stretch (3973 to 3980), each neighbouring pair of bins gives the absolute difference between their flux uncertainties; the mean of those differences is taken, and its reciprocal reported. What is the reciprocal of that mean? 17.5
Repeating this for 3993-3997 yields 3.0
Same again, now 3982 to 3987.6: 5.0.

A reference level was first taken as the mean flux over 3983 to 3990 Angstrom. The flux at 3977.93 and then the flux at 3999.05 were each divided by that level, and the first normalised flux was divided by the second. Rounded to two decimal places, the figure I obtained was 0.80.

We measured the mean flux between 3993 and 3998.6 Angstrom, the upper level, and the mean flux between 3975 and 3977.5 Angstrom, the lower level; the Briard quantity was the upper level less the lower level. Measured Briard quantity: 16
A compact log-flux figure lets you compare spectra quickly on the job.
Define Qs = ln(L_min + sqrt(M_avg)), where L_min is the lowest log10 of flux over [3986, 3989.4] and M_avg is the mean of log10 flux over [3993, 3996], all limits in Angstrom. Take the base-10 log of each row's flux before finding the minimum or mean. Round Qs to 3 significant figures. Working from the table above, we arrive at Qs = 1.15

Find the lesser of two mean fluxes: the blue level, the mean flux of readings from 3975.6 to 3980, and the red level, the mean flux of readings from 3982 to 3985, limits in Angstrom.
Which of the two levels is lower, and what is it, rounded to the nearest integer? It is 60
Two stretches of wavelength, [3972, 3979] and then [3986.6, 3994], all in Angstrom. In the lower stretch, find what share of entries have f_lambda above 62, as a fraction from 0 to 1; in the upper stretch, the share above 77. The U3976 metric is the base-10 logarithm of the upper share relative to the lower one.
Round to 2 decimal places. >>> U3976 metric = 0.40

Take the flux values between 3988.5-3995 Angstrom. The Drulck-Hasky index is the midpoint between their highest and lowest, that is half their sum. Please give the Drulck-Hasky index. 77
